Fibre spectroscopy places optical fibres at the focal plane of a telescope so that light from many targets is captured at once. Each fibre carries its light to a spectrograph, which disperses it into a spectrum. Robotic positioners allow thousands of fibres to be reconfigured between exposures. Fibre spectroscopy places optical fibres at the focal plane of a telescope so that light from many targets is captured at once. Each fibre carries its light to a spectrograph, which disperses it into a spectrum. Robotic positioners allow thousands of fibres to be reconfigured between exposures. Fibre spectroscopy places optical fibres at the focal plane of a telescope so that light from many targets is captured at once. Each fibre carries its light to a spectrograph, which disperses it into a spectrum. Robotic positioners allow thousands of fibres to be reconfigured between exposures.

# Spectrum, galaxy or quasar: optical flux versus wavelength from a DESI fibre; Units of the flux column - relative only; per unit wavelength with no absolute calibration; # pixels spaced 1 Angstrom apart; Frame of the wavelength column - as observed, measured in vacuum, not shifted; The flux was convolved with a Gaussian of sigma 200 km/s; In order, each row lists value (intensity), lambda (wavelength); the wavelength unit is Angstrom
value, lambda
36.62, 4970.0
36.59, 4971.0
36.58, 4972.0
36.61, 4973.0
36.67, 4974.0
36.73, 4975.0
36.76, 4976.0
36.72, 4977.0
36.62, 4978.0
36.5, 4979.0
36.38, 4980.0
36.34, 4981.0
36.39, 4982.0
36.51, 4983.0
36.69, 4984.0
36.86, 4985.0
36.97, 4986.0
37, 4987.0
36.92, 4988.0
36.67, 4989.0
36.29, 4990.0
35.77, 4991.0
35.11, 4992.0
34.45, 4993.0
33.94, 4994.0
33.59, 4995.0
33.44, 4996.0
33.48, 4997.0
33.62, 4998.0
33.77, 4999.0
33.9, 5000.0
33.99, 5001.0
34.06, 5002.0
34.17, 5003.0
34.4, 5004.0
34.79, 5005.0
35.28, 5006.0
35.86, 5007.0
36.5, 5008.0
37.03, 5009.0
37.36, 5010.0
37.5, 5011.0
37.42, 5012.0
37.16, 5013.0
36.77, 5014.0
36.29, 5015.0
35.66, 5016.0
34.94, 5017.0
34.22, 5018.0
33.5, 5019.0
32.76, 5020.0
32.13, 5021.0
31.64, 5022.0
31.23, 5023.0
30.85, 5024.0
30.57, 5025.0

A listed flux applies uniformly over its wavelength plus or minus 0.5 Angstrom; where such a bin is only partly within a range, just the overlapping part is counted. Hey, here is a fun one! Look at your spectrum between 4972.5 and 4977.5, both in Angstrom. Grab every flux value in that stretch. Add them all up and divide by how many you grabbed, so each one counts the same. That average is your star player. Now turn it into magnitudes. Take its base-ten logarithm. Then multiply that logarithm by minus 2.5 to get -3.91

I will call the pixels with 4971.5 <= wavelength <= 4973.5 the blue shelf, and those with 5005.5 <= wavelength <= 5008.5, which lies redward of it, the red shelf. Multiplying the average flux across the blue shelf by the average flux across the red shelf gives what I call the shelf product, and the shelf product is 1313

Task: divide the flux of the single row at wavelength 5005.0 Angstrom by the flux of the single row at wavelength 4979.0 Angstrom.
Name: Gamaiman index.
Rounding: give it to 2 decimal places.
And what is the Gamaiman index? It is 0.95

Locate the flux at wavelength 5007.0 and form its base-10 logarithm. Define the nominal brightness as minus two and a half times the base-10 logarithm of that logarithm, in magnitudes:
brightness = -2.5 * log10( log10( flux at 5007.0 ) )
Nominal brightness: -0.479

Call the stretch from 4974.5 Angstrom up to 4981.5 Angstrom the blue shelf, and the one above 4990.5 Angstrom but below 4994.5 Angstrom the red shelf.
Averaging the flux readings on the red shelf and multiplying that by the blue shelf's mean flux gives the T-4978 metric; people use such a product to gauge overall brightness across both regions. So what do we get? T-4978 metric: 1274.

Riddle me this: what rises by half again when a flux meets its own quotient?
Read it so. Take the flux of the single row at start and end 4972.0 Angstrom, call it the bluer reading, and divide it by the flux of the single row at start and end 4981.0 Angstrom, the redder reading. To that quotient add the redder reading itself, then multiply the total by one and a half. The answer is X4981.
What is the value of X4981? 56.0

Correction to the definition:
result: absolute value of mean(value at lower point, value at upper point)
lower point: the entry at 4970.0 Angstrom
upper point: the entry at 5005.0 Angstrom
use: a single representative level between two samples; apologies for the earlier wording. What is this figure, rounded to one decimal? 35.7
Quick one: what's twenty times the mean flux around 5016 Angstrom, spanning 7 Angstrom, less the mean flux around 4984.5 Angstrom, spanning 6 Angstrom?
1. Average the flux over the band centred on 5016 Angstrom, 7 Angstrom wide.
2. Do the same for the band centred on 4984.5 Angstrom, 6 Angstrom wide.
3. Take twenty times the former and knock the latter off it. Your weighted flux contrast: 673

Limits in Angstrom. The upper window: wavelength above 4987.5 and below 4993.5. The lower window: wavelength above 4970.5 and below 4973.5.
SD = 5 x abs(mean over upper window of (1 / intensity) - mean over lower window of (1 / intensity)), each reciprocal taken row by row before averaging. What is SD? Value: 0.003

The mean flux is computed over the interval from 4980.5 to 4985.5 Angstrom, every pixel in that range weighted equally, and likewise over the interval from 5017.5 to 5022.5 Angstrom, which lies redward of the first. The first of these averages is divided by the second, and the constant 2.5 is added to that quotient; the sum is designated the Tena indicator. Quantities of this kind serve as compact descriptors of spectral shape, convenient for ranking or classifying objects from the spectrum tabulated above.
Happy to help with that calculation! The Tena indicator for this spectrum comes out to 3.61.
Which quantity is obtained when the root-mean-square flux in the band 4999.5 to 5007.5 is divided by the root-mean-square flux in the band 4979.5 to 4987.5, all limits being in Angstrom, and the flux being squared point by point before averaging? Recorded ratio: 0.94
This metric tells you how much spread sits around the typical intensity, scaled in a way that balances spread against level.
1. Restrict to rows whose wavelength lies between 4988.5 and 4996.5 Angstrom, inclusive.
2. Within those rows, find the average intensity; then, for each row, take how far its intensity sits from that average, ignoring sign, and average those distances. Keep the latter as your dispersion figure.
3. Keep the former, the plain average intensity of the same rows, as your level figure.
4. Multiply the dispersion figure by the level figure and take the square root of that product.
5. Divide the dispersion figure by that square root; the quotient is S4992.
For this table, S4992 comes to 0.17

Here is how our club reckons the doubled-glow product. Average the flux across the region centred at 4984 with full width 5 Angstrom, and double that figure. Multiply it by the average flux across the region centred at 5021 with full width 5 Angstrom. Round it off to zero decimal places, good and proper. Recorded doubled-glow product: 2366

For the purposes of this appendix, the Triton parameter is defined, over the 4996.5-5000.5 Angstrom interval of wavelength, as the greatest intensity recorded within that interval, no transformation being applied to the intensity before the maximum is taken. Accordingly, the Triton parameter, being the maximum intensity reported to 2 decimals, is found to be 33.90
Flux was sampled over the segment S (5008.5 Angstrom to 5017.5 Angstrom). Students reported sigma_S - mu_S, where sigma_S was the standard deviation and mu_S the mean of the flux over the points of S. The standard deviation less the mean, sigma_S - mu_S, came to -35.8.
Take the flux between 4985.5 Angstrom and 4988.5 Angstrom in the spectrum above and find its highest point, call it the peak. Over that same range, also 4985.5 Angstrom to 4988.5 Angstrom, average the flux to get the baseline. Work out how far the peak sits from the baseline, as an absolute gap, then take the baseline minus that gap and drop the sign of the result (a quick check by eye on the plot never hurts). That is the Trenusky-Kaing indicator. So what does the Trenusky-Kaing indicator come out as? 36.9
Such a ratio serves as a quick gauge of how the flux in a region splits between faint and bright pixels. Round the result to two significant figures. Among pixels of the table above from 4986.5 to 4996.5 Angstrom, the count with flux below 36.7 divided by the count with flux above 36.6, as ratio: 2.7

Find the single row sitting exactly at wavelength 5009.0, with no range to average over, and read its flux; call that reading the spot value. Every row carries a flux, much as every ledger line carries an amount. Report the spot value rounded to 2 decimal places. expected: 37.03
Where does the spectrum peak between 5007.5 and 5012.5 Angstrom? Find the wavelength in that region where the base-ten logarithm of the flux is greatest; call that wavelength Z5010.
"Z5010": 5011.0 Angstrom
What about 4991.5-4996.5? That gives 4992.0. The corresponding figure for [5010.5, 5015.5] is 5011.0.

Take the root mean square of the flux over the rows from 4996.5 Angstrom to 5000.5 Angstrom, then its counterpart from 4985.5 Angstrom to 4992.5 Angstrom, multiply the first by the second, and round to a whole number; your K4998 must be 1226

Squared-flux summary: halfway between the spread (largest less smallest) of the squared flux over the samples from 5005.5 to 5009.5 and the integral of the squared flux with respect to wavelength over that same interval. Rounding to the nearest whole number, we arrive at 2680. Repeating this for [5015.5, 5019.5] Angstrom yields 2468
